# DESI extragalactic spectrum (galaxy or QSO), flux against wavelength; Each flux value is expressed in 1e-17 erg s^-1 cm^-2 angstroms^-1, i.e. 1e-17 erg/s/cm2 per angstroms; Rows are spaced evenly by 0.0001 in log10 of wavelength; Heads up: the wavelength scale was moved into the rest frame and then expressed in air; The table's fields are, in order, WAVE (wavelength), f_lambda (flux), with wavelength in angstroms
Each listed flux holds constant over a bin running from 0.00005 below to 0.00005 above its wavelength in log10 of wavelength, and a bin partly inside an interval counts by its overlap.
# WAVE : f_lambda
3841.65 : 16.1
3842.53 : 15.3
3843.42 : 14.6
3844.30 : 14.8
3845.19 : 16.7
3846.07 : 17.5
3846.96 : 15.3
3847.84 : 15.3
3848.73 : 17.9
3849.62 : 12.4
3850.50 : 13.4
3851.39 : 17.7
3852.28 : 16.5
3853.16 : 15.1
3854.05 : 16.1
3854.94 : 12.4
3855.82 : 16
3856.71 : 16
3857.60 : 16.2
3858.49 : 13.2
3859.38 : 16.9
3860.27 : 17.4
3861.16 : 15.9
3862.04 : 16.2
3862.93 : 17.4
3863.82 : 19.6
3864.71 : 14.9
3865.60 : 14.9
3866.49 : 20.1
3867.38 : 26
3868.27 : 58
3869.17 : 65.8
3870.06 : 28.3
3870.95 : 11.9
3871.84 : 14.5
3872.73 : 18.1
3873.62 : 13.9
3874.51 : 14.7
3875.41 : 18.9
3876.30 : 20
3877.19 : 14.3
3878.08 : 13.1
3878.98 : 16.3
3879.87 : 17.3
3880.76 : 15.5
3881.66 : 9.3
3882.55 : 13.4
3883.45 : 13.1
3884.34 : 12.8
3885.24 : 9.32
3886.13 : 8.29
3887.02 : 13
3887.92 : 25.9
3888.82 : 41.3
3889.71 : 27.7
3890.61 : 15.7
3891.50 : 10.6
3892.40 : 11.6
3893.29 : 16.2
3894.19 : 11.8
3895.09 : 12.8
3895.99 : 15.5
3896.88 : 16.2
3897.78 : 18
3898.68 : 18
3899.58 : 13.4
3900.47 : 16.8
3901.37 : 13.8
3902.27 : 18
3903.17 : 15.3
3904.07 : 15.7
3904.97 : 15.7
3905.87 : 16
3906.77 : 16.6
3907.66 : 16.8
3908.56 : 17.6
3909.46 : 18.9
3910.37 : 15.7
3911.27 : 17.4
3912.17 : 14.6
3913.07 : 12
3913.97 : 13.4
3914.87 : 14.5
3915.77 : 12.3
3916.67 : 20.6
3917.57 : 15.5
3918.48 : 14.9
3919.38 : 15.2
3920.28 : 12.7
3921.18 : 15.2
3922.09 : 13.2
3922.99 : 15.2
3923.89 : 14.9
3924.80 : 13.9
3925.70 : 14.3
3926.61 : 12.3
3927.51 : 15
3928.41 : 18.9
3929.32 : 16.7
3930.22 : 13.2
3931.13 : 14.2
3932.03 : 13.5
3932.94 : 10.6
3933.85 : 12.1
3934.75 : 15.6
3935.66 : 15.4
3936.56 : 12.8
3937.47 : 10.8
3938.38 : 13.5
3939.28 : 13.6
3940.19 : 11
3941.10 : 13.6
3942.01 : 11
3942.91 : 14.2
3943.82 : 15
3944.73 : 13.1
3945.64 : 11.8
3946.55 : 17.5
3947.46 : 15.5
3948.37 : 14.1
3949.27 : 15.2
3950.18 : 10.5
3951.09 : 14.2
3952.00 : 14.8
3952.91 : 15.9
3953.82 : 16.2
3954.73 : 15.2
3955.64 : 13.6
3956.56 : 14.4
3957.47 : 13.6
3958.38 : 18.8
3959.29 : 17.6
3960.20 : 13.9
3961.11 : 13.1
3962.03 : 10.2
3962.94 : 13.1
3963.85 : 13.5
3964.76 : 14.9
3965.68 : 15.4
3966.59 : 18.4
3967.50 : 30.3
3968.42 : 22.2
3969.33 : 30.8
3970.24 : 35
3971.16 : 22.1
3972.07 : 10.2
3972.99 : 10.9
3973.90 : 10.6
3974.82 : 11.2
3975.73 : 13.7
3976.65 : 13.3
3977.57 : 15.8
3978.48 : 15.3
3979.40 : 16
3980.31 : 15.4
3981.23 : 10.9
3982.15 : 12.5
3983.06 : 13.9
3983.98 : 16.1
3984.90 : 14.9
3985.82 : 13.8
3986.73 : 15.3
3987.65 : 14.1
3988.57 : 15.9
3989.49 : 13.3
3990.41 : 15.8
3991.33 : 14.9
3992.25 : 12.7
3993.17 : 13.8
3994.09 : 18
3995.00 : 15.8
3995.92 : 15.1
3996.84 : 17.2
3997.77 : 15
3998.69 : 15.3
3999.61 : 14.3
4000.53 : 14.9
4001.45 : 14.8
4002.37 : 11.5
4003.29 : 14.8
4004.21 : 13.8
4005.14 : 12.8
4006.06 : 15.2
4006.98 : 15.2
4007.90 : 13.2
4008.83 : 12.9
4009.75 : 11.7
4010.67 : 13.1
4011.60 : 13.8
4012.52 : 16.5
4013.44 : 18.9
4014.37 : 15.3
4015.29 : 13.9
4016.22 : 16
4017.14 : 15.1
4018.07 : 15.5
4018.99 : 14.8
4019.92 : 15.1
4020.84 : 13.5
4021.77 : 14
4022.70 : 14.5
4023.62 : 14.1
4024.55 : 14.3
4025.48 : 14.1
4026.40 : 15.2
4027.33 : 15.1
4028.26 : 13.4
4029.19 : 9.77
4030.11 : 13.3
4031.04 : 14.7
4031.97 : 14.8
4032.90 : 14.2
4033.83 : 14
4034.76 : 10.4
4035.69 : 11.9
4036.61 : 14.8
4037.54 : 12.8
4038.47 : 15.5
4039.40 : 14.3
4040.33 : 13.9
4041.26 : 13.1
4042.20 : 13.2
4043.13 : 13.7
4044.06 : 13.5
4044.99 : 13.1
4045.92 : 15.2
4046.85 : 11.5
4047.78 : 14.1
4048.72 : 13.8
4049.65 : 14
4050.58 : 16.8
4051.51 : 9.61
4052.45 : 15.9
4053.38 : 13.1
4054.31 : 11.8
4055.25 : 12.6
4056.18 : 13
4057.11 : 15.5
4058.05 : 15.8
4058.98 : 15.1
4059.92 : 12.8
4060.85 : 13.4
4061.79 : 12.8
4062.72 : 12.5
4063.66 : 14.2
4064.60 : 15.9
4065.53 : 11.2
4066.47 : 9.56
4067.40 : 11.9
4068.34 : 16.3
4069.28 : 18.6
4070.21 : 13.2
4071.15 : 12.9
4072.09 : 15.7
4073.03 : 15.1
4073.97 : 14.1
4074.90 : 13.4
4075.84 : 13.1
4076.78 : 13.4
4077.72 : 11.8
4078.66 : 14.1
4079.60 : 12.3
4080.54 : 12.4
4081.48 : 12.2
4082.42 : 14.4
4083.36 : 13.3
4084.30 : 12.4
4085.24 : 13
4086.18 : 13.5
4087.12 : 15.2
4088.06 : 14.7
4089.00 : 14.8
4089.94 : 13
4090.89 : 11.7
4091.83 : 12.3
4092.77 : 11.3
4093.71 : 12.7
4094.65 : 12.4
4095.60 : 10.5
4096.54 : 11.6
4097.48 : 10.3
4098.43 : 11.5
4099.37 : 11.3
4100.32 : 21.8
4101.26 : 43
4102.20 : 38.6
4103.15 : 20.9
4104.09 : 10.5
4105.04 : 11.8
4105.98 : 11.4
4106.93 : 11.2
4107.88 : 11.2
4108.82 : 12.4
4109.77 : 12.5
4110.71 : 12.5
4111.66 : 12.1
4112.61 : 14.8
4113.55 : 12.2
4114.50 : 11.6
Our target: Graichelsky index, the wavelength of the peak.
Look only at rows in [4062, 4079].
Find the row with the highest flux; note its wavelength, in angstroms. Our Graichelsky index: 4069.28 angstroms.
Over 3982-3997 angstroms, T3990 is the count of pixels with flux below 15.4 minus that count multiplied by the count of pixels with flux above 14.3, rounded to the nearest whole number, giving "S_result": -99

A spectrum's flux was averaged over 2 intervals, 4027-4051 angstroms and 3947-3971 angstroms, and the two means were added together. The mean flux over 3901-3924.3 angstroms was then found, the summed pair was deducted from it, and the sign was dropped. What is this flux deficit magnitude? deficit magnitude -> 15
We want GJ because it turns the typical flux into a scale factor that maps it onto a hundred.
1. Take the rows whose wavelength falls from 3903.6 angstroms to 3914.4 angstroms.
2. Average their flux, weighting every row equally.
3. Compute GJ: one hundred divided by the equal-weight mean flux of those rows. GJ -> 6.3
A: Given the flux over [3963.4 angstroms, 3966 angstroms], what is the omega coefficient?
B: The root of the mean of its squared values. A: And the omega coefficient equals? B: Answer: 14.6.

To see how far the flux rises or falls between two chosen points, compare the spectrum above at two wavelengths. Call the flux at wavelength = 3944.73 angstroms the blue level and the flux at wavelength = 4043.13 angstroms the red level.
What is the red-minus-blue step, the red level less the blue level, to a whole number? 1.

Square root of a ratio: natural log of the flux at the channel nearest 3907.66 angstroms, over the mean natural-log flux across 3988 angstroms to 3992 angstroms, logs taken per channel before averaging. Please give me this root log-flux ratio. 1.02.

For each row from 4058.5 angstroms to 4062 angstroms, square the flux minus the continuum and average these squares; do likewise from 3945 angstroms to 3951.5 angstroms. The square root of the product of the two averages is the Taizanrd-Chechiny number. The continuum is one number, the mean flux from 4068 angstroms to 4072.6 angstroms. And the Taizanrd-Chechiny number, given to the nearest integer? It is 5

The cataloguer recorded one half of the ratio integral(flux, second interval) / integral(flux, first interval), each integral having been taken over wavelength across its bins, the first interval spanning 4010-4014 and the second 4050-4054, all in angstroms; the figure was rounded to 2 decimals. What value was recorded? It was 0.45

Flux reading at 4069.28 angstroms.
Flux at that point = 18.6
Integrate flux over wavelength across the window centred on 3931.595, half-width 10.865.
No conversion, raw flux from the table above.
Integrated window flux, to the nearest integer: 299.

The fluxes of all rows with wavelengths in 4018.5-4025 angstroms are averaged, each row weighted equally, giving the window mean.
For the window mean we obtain 14.3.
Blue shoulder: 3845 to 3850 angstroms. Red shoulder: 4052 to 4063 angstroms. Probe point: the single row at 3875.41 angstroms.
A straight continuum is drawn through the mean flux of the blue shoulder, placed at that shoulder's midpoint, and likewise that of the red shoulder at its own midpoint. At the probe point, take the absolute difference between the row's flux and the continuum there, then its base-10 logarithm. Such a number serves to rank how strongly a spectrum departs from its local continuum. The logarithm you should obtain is 0.52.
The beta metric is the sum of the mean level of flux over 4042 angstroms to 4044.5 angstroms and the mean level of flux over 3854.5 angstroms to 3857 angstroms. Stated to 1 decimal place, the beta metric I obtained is 28.3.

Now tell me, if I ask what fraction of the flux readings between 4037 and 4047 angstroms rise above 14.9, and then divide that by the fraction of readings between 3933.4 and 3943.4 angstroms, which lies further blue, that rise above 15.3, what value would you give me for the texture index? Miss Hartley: 1.0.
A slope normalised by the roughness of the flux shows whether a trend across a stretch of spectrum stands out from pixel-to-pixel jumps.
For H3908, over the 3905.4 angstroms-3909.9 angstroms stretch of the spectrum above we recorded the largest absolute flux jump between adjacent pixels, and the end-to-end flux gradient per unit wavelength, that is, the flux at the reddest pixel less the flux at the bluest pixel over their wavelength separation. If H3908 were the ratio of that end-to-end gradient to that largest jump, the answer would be 0.62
